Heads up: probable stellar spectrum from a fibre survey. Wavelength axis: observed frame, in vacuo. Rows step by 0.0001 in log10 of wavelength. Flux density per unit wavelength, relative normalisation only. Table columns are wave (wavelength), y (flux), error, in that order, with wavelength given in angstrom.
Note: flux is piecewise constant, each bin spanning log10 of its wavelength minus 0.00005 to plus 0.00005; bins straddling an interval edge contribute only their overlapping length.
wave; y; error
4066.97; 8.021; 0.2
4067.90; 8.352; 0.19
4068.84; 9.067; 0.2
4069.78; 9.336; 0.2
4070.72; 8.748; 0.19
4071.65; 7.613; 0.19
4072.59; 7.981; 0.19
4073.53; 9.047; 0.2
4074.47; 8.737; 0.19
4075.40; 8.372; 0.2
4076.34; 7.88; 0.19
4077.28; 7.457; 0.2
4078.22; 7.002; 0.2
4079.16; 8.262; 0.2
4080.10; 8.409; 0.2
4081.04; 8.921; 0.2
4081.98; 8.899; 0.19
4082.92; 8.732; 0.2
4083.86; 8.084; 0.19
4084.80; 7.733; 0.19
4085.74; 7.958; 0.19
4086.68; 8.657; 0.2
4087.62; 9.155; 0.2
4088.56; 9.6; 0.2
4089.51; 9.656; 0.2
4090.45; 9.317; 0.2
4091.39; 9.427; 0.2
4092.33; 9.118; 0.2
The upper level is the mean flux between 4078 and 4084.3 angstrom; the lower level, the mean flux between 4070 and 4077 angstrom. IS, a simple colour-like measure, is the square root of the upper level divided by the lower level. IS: 1.00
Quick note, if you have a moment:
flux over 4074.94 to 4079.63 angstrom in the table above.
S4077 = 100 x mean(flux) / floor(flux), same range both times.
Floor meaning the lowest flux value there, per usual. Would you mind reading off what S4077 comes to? 111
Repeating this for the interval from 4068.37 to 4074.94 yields 114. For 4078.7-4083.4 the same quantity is 105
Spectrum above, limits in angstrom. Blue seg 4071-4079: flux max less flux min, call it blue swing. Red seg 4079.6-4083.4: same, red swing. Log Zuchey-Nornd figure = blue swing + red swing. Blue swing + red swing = 2.6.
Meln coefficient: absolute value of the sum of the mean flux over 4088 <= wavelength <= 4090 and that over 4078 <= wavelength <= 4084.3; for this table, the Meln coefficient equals 18.0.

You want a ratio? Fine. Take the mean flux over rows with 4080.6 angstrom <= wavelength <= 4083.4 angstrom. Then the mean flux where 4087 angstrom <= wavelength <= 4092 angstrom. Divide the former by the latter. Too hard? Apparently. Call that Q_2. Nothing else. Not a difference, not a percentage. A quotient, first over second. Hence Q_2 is 0.94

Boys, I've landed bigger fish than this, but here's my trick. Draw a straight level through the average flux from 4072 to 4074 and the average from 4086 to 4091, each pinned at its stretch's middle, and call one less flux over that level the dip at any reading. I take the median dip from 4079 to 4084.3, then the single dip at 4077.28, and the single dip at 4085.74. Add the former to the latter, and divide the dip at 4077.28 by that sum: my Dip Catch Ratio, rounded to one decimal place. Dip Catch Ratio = 0.9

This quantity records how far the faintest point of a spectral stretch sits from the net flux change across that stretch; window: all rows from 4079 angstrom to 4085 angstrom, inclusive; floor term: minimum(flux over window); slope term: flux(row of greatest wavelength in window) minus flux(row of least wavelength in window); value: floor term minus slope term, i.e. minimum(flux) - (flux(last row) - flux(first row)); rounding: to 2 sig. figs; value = 8.3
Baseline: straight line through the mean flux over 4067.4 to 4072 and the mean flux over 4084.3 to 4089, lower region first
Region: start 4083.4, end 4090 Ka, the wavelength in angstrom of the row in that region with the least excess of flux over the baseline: 4084.80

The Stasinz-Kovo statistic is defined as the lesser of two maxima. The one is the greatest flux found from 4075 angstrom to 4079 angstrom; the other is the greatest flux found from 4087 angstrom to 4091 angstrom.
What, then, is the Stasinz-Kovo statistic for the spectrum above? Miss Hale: 8.37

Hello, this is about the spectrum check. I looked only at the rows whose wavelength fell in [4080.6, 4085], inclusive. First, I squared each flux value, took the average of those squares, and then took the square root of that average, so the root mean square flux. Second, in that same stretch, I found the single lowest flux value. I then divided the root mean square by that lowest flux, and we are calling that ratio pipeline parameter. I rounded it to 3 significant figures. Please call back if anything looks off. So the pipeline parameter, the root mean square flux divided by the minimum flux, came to 1.10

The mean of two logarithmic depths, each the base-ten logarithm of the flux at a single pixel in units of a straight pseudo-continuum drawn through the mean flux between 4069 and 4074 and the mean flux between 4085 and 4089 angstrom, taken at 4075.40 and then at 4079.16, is -0.017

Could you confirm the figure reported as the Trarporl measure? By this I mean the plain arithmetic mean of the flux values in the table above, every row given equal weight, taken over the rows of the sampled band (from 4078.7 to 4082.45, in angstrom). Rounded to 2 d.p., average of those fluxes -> 8.62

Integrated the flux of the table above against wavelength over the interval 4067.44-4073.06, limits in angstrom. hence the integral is 48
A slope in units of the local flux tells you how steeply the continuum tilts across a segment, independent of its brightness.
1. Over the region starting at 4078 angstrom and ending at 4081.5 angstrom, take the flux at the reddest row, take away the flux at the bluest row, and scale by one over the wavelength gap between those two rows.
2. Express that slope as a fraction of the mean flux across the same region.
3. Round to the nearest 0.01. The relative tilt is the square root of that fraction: 0.29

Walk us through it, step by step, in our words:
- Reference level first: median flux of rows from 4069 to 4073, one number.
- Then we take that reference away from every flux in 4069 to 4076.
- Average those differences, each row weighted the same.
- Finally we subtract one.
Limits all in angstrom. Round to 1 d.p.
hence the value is -0.8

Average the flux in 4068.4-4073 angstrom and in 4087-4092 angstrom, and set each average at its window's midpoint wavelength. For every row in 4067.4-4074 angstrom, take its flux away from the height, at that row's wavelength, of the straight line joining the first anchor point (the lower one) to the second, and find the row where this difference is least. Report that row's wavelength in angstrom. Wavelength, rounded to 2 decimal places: 4069.78 angstrom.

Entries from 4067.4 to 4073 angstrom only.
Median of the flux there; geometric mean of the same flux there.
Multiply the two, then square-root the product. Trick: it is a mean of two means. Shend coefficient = 8.5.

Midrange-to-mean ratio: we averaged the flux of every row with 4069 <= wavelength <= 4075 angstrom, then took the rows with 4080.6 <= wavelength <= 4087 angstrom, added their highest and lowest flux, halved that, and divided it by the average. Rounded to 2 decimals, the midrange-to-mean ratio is 0.97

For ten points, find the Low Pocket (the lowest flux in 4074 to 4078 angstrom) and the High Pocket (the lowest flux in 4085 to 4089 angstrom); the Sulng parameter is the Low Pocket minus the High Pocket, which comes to -0.5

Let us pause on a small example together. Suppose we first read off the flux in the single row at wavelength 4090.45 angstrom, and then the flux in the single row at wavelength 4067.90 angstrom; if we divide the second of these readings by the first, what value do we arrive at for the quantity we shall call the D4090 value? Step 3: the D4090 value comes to 0.90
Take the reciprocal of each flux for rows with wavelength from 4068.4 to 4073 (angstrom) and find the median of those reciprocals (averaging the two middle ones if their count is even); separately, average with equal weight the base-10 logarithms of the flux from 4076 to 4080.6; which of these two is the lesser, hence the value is 0.114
